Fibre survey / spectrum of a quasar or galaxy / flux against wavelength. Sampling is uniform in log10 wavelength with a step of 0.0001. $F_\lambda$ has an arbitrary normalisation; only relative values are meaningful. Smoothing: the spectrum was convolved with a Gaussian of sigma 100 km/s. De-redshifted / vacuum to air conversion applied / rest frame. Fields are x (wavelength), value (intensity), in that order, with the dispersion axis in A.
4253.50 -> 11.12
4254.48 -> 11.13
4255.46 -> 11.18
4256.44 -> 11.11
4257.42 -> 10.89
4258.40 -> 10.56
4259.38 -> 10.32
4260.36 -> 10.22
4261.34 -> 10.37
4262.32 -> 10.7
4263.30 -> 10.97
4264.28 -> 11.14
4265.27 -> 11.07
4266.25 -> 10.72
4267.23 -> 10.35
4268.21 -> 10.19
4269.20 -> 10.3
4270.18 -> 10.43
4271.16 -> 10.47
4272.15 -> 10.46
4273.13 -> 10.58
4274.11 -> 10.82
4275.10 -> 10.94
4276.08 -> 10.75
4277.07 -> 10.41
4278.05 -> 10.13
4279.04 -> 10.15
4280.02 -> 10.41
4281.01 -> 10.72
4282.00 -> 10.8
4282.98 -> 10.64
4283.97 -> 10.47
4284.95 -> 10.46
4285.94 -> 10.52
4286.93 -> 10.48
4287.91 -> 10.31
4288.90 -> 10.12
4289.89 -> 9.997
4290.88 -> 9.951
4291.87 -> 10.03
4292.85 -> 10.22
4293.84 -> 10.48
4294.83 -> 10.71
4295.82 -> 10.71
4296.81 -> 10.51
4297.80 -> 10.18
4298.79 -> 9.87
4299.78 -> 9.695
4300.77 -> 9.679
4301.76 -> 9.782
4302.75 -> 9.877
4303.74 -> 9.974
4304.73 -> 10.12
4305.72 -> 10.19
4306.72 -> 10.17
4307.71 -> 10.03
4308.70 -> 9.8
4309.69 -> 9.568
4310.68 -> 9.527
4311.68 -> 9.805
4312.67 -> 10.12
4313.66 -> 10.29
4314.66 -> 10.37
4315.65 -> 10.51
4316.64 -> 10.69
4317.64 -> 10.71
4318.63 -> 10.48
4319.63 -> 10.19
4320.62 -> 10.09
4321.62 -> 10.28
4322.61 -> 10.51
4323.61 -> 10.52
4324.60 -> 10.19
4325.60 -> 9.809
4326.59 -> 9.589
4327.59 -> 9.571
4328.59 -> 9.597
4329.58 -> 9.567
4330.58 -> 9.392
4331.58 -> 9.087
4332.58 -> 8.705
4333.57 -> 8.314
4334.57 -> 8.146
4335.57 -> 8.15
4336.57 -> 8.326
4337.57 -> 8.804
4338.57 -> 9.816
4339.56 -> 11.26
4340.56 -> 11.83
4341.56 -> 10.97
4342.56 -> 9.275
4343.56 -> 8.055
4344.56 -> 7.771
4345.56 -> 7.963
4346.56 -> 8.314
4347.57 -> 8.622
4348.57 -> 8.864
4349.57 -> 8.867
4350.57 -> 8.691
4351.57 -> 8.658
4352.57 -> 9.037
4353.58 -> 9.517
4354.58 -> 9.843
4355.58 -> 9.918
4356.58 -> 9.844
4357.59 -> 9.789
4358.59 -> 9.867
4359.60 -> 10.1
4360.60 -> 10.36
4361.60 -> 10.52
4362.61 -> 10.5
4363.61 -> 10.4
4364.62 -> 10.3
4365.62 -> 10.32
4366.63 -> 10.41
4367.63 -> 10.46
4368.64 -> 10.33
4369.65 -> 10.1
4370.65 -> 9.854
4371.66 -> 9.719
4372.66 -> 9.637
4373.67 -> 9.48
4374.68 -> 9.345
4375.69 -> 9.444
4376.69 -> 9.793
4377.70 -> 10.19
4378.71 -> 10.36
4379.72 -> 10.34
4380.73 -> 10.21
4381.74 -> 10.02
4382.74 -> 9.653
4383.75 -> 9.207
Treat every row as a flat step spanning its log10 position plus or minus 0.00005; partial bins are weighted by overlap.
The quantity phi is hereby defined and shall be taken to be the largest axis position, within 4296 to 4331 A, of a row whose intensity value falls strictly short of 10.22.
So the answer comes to 4330.58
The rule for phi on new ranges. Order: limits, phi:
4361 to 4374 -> 4373.67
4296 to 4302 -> 4301.76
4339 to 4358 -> 4357.59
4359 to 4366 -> 4359.60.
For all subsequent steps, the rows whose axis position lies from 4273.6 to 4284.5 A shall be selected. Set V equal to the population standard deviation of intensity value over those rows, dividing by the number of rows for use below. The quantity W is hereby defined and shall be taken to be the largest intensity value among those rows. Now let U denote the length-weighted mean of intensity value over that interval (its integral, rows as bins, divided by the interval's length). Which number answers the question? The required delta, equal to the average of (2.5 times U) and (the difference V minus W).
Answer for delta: 7.9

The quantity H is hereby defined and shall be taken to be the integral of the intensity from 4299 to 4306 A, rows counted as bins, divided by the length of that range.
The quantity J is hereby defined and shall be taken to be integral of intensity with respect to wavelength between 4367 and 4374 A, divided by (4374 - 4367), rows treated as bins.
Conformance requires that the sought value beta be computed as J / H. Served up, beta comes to 1.01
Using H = 9.9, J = 10.0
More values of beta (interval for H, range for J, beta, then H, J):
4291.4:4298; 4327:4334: 0.88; 10.4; 9.2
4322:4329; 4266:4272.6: 1.04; 10.0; 10.4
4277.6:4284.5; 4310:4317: 0.97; 10.5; 10.2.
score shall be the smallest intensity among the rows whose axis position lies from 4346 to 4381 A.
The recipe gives 8.314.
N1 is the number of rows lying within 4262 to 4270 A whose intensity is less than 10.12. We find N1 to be 0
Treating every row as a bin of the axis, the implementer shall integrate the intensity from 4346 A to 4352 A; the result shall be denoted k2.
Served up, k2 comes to 52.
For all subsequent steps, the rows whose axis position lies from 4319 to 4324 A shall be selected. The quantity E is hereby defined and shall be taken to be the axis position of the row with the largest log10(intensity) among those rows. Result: 4323.61 A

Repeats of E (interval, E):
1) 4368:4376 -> 4368.64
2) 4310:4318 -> 4317.64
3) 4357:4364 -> 4361.60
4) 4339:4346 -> 4340.56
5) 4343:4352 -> 4349.57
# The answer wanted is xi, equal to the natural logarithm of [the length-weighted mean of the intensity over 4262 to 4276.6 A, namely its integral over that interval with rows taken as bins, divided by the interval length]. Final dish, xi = 2.37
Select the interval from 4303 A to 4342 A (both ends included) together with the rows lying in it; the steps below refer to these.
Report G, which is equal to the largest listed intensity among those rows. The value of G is 11.83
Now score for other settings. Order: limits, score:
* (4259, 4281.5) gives 10.13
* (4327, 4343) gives 8.146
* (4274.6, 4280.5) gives 10.13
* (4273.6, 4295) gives 9.951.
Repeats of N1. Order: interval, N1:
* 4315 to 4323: 1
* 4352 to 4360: 8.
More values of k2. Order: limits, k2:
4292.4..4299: 69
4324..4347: 213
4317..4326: 93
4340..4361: 196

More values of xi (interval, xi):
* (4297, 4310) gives 2.30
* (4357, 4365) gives 2.32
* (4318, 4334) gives 2.28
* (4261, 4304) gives 2.34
